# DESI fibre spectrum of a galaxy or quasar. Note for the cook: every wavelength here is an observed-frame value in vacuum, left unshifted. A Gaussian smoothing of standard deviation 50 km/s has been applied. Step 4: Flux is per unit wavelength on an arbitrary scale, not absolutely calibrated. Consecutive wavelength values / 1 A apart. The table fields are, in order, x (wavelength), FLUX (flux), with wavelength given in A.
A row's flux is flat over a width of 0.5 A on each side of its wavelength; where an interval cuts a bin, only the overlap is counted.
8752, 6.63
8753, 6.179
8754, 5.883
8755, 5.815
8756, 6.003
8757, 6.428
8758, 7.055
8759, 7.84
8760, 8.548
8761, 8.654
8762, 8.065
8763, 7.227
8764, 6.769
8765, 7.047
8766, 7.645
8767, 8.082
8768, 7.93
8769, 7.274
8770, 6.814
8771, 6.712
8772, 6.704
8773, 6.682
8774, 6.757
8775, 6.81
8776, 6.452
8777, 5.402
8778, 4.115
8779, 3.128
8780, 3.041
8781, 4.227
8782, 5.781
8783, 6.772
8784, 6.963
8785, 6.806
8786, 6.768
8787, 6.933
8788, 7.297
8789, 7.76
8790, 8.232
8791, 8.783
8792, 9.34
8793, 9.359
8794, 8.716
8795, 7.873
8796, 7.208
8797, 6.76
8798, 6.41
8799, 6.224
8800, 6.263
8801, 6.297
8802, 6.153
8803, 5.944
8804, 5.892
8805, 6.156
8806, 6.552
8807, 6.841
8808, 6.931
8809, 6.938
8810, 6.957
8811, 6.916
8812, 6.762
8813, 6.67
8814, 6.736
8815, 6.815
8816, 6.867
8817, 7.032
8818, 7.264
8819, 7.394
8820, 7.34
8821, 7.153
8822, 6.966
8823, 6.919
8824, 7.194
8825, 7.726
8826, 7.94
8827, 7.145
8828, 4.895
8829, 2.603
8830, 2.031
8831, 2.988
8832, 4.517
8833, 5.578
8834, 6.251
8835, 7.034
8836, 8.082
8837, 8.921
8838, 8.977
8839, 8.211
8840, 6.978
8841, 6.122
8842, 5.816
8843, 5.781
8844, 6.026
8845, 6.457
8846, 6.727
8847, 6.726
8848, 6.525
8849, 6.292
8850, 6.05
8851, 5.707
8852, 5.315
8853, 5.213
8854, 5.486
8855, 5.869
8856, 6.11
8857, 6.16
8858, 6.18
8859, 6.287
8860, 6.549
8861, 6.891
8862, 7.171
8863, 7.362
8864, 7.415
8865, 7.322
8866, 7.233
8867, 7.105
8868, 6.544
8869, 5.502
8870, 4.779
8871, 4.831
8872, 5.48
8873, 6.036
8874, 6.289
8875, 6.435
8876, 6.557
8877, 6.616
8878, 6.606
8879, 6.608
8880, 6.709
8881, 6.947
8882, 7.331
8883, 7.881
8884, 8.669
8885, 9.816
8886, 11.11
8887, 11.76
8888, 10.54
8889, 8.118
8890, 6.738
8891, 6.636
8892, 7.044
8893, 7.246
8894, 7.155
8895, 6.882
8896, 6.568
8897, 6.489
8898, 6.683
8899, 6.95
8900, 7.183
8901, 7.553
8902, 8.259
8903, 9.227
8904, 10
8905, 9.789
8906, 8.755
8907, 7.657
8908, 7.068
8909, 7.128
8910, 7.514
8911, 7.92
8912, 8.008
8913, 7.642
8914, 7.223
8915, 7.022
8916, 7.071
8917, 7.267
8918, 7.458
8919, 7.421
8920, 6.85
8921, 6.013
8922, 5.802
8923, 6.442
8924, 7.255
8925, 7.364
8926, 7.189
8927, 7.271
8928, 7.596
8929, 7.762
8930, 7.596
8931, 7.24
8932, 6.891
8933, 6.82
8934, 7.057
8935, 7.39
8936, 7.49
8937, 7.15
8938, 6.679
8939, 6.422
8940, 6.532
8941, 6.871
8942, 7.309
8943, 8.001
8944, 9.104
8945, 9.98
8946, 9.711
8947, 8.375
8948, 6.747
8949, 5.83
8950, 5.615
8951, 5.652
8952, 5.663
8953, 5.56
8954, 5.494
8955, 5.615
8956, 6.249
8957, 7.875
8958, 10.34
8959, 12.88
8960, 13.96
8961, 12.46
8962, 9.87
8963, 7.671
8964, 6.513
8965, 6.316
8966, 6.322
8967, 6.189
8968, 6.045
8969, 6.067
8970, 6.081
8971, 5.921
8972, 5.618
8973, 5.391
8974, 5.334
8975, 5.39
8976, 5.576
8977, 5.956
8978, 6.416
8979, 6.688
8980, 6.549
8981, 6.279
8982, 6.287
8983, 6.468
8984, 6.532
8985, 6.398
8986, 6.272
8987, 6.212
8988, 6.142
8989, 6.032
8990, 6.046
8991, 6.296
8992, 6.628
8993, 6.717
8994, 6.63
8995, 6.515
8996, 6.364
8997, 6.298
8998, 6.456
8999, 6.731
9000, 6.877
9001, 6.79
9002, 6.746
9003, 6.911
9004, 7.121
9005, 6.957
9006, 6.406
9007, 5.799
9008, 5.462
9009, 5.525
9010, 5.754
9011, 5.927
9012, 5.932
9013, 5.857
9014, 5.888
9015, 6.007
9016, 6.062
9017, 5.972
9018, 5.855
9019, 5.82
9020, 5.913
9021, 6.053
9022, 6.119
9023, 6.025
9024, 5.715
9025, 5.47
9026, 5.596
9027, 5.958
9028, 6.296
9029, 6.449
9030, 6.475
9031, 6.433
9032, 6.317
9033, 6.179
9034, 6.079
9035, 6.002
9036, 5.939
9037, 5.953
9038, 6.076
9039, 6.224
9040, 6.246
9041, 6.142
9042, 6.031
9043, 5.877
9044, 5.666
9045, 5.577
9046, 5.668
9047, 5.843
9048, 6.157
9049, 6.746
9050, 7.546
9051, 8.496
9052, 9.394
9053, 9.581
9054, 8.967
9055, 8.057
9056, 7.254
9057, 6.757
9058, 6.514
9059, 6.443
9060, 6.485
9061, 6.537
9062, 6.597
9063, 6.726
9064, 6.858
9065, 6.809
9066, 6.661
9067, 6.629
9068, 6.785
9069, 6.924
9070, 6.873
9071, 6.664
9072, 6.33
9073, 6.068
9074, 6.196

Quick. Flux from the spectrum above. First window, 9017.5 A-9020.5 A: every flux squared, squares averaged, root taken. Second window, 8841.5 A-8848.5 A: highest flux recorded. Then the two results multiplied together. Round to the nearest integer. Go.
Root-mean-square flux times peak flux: 39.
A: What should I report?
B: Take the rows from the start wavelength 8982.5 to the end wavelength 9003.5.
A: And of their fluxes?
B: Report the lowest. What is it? 6.032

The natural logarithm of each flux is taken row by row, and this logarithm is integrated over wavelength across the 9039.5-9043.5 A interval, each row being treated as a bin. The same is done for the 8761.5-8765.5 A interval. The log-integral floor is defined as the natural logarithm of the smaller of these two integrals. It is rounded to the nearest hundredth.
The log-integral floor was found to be 1.98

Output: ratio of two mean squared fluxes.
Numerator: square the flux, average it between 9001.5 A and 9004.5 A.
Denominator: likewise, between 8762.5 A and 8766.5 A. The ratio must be 0.93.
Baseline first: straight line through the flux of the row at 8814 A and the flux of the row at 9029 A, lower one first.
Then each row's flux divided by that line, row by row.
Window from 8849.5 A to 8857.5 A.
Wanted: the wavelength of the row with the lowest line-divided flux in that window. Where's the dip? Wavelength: 8853 A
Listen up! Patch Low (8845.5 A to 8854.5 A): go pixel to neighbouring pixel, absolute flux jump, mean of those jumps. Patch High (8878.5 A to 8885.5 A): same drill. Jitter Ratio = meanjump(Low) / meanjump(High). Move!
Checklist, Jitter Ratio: 0.4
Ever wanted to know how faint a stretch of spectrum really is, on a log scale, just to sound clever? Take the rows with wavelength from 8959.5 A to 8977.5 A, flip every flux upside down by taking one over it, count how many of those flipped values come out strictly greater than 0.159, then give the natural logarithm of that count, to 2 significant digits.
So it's 2.4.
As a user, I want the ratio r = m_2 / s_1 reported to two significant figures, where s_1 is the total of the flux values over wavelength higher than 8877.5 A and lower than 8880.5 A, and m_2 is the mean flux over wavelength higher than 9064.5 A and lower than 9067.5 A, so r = 0.34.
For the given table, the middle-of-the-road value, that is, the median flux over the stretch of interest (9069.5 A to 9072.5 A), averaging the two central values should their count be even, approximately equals 6.7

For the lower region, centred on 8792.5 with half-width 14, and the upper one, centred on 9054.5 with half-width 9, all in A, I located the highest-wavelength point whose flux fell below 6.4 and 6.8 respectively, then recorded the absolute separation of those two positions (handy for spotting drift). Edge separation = 258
